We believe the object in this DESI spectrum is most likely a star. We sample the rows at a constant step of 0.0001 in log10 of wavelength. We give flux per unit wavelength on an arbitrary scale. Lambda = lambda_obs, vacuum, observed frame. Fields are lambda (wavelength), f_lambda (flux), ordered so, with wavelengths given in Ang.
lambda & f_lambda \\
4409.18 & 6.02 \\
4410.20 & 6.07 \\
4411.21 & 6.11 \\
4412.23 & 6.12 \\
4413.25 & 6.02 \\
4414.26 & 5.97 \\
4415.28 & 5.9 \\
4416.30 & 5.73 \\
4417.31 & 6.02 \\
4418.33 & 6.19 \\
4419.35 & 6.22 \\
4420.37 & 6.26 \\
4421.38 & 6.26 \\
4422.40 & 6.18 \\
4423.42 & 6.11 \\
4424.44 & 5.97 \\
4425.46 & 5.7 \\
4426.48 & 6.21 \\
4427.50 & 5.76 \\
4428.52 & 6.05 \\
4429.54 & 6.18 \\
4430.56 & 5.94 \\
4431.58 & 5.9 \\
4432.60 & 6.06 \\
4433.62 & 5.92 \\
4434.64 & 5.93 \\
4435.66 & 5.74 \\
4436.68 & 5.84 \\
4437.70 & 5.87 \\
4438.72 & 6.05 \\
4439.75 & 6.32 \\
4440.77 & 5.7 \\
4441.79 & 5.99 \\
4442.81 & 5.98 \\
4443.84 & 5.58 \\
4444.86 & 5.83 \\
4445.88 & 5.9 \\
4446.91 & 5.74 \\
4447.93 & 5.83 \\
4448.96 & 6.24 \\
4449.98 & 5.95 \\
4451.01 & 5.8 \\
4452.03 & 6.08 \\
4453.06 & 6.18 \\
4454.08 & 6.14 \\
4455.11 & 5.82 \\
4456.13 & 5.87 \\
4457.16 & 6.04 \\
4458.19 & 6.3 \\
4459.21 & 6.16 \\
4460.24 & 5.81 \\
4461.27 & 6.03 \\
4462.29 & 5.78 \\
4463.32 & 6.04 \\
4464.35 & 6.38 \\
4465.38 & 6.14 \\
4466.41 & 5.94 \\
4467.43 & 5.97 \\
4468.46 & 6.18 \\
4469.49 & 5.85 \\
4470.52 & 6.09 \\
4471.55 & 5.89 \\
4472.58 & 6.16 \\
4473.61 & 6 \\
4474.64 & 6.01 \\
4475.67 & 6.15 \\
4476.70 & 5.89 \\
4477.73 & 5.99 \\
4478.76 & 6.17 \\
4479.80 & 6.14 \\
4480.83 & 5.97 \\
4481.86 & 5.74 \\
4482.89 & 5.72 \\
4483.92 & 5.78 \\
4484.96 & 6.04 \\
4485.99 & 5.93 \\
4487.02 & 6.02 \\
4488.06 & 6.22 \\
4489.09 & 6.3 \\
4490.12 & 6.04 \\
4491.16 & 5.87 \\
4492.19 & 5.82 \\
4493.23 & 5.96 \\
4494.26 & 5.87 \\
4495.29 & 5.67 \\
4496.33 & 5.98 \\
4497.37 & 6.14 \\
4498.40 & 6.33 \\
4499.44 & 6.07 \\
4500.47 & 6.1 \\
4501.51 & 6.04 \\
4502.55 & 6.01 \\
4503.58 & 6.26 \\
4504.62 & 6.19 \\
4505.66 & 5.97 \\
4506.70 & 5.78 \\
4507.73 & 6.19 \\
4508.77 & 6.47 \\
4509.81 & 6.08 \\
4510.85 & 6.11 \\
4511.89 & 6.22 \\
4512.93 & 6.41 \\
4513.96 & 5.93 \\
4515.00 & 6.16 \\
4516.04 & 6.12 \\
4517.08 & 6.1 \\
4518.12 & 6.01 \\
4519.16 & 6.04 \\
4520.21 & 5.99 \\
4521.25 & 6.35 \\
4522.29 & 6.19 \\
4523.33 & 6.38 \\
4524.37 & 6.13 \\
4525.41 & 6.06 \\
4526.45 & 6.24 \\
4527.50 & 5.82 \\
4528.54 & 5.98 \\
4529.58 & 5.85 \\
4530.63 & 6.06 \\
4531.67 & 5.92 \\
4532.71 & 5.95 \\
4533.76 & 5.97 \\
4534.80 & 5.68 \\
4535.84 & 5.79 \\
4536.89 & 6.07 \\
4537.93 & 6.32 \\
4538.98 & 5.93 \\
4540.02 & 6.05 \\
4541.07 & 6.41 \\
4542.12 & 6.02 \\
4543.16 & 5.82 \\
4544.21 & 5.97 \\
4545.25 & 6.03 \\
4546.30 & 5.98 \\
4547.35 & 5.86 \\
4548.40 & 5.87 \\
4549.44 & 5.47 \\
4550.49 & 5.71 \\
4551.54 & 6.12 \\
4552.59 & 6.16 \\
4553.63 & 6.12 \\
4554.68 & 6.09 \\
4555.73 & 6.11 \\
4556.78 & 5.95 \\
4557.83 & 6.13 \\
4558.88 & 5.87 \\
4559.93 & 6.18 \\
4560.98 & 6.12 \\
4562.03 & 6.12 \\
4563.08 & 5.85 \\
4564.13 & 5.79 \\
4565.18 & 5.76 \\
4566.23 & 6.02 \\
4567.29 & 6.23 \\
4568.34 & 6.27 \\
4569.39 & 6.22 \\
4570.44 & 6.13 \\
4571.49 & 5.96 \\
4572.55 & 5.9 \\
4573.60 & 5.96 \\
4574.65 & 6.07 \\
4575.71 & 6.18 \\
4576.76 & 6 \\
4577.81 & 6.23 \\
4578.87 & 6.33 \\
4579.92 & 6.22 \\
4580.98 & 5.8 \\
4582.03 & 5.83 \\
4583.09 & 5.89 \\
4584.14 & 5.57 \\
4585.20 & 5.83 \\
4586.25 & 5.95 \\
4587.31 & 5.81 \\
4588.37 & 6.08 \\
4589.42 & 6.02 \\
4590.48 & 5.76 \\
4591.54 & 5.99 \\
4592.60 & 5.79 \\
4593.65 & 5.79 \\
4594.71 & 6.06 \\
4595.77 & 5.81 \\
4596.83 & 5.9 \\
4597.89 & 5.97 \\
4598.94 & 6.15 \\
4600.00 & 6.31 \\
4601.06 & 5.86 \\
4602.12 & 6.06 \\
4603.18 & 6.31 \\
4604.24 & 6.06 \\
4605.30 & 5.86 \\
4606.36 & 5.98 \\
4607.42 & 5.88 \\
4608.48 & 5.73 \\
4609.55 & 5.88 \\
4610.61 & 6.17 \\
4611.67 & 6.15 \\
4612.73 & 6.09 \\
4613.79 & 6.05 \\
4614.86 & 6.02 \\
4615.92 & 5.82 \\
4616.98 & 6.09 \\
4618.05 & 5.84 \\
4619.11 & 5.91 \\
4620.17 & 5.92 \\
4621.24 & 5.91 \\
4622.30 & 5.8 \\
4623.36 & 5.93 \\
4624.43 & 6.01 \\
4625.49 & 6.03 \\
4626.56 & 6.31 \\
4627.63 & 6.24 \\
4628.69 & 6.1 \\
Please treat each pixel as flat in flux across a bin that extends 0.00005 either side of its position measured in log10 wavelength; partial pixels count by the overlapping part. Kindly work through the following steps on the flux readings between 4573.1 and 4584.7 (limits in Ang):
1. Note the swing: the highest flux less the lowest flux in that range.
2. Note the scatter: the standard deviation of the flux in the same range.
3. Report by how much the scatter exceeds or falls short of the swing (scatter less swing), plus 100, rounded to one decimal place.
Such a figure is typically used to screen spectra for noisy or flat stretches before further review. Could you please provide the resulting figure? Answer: 99.5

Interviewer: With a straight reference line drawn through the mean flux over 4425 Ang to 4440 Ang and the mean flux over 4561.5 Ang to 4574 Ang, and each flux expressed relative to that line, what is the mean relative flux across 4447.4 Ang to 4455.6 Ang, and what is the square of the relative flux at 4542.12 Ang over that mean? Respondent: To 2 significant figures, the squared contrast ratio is 0.99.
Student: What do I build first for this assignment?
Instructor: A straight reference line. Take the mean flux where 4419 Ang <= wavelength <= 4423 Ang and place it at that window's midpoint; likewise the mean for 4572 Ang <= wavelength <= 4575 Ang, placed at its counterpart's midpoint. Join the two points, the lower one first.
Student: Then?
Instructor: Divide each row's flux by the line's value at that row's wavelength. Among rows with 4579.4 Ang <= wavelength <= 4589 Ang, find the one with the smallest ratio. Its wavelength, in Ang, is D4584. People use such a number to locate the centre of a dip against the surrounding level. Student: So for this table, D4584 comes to 4584.14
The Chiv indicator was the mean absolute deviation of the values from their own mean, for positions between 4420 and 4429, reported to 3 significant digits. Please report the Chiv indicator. 0.165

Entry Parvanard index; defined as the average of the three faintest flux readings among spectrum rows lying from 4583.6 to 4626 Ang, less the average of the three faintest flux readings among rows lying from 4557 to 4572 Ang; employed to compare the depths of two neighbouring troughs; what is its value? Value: -0.11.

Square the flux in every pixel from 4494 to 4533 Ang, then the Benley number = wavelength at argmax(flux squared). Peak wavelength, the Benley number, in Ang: 4508.77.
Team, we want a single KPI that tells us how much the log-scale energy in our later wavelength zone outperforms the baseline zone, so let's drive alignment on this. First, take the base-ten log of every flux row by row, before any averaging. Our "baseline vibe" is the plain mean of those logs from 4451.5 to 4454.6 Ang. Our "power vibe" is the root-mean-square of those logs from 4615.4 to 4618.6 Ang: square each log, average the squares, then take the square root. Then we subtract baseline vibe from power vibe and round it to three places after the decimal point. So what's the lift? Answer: -0.016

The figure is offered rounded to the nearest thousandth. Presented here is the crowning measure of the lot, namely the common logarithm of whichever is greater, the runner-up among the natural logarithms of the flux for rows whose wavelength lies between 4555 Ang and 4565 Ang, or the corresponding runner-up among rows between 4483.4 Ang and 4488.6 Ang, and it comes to 0.258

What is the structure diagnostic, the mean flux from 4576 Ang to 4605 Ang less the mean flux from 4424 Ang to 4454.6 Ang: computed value 0.03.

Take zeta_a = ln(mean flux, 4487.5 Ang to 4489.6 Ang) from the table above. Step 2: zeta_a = 1.83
